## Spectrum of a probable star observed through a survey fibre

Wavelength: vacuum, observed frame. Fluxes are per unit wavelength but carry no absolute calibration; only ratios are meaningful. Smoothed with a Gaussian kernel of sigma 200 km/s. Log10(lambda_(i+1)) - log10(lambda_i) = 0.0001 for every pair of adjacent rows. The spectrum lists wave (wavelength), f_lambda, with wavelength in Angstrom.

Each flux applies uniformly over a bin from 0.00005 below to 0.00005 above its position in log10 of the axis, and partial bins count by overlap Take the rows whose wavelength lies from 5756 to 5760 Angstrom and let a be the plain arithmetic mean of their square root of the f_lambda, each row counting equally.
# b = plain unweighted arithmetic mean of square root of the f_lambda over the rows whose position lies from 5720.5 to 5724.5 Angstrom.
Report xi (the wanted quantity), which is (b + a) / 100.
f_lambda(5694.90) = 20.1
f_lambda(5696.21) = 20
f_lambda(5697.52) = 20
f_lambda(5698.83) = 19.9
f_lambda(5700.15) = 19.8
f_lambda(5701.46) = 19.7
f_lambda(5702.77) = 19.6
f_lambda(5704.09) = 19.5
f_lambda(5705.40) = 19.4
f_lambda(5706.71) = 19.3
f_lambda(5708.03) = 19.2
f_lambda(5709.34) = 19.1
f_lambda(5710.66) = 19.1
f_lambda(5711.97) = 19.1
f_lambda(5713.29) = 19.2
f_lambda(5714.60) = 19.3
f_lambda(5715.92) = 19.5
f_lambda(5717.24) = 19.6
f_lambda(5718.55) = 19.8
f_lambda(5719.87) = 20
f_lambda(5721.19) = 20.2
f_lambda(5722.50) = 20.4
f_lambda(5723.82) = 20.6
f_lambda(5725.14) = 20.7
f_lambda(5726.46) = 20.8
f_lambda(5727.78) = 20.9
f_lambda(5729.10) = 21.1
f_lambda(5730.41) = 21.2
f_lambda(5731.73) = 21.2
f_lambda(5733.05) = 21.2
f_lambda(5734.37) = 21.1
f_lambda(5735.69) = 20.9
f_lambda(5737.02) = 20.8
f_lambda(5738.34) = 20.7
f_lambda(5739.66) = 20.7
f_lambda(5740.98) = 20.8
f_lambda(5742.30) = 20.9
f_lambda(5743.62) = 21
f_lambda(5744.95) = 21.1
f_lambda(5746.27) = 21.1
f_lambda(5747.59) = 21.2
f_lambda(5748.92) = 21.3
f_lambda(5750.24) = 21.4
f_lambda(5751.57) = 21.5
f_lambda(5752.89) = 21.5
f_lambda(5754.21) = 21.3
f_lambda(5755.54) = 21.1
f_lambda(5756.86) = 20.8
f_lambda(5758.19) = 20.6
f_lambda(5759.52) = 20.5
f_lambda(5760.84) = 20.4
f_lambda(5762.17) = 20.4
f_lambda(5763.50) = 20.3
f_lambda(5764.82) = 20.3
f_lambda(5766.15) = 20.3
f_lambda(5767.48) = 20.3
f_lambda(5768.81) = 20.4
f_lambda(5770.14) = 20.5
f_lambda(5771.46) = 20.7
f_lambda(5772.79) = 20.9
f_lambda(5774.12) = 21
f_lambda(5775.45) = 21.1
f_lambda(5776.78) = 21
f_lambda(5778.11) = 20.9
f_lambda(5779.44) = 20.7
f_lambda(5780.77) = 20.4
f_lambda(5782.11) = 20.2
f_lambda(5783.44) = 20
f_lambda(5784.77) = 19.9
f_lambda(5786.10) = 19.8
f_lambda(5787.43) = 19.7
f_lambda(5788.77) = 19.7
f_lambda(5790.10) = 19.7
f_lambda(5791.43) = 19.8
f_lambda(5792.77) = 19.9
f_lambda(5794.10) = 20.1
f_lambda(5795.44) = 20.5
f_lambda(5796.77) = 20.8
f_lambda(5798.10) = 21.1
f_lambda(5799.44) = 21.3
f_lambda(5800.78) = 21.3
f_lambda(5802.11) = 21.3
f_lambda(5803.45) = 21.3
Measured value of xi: 0.0906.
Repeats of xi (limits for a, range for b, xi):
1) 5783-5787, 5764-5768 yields 0.0897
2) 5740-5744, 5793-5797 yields 0.0910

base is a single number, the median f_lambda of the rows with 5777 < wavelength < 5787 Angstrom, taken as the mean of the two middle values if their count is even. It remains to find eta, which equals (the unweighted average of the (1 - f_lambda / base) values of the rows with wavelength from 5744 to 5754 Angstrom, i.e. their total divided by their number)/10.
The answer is -0.0054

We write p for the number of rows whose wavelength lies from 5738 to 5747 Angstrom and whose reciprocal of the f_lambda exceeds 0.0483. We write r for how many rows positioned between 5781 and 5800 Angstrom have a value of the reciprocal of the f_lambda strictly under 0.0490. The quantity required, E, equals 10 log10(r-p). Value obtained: 3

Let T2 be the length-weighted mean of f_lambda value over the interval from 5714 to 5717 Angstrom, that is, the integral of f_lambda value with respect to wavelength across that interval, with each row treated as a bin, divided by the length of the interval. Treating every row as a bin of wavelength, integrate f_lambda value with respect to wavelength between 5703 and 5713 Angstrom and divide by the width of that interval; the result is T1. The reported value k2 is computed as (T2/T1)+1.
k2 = 2.01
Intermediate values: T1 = 19.2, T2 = 19.4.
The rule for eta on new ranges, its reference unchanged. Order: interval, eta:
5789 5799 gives -0.0004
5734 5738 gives -0.0036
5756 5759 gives -0.0025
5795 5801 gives -0.0040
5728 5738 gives -0.0043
